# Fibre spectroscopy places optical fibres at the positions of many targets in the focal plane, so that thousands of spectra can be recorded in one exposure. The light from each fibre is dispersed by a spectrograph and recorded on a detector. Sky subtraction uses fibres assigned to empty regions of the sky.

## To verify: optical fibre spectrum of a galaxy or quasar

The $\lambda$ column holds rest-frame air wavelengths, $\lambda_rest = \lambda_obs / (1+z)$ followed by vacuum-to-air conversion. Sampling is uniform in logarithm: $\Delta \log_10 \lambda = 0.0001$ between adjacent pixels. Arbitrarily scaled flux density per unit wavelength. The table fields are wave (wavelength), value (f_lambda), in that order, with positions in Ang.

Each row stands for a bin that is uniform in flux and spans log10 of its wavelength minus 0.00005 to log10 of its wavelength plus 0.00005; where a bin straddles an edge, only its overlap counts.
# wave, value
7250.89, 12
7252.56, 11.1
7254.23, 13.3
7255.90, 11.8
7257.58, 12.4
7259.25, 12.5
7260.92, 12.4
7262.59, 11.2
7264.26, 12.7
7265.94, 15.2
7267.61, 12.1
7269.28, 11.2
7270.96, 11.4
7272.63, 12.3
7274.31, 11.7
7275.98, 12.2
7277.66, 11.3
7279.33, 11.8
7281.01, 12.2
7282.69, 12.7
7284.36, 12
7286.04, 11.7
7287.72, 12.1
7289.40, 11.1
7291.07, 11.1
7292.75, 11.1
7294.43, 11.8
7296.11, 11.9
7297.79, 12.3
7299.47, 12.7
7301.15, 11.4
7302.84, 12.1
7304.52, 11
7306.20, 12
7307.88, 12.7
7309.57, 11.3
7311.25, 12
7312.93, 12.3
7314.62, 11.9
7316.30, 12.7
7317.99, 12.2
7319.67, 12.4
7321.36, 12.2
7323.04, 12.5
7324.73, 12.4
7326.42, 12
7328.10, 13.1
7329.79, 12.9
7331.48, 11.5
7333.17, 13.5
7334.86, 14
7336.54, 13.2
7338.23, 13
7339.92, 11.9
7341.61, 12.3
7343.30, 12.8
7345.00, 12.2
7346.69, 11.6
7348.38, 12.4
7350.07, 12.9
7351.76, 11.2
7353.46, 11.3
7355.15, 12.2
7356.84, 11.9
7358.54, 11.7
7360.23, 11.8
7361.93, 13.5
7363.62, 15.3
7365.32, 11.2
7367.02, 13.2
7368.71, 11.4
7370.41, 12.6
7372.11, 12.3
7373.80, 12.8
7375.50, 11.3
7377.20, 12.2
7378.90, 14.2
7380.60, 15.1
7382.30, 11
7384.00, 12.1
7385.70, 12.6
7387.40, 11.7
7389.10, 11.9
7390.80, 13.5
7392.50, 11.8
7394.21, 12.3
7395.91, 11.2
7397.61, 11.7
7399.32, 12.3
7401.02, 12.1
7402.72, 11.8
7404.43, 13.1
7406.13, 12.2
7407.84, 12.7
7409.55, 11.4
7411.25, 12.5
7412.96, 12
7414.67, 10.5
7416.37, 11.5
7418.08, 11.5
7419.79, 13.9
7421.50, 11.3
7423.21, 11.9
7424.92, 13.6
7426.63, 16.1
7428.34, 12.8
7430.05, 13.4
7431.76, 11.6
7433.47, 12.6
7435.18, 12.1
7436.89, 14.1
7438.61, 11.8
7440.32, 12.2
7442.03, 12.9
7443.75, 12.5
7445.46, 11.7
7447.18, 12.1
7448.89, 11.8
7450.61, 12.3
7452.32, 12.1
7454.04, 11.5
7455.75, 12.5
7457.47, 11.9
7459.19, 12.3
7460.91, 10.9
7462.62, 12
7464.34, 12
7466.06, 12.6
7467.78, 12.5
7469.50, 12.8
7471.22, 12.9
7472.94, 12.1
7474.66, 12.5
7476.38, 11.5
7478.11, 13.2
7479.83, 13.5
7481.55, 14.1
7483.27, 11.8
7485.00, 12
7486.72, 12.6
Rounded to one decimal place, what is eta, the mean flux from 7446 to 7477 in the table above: 12.1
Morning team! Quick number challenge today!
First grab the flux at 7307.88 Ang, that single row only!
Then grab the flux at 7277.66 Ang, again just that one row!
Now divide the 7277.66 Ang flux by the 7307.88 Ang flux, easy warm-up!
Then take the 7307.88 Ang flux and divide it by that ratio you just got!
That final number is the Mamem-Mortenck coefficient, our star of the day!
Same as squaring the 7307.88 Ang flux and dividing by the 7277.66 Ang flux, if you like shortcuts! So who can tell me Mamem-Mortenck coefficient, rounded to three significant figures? 14.3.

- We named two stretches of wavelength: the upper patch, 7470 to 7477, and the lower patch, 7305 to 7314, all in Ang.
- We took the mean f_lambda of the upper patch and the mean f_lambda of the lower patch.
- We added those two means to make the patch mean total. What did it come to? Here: 24.3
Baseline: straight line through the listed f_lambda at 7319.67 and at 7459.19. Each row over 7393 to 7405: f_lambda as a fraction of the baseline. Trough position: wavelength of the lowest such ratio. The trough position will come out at 7395.91 Ang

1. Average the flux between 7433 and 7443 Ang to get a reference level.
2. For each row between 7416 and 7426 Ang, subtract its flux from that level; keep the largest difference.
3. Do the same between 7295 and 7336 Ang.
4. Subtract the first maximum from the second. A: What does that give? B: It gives 0.30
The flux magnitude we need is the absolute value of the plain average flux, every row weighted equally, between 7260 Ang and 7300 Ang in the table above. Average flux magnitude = 12.0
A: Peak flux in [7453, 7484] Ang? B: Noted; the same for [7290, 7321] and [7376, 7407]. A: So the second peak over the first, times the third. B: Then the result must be 14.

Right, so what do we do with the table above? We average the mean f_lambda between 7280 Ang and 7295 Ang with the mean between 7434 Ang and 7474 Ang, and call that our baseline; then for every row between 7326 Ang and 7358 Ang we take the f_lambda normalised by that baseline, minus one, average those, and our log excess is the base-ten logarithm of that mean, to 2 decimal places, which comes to -1.46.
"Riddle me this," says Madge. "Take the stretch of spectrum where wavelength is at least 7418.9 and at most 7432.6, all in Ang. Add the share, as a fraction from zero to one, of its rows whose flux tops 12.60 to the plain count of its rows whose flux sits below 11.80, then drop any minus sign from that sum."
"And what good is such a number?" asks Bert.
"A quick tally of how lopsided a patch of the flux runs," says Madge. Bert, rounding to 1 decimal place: 2.6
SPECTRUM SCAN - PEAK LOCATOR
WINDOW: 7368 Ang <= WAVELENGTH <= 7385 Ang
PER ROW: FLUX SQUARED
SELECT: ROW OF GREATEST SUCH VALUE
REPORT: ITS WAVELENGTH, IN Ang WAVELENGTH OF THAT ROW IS 7380.60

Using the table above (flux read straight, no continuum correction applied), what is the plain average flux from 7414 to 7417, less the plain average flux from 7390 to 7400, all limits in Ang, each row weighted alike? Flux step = -1.1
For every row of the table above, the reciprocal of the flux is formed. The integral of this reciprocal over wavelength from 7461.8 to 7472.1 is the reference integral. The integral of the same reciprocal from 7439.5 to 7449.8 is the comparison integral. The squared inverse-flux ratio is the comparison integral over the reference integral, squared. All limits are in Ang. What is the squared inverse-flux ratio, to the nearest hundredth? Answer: 1.04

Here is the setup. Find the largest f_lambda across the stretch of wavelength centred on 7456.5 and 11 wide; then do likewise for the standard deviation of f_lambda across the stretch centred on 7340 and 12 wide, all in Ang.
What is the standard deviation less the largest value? -11.8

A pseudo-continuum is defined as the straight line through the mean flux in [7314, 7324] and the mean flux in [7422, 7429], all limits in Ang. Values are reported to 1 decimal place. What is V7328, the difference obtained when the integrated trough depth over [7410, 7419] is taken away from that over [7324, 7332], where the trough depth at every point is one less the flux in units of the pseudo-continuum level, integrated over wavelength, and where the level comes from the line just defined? -1.2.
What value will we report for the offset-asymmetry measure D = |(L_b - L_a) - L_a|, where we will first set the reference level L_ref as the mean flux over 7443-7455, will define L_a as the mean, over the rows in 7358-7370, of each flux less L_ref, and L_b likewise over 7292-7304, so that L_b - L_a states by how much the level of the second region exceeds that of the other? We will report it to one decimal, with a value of 1.3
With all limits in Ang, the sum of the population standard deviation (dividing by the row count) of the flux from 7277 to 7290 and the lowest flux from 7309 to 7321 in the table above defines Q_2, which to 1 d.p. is 11.8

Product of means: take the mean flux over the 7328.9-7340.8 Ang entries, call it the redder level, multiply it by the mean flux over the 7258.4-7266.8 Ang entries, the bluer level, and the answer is 165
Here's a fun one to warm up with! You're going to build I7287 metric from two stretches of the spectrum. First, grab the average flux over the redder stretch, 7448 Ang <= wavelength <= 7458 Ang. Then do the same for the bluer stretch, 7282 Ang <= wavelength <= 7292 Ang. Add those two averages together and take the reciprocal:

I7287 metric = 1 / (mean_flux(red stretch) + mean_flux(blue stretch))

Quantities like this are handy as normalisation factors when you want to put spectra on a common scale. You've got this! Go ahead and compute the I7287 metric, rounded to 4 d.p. 0.0420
